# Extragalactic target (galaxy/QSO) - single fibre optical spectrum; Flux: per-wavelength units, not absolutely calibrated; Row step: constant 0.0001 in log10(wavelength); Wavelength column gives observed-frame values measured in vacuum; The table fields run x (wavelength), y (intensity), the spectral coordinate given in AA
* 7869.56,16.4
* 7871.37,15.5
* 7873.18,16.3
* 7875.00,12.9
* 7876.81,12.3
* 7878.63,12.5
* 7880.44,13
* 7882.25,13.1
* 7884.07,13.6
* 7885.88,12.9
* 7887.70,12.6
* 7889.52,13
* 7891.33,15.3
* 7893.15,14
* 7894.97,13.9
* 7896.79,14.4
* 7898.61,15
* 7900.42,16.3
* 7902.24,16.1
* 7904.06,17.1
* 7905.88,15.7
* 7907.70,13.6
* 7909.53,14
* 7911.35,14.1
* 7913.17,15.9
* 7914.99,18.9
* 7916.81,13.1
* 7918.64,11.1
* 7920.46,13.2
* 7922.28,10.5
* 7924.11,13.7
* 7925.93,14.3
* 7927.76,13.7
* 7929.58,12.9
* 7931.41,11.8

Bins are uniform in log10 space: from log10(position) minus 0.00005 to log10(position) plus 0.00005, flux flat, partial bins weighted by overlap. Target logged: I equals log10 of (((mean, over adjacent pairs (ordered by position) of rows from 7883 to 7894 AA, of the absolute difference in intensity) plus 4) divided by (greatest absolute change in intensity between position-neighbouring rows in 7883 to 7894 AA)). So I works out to 0.34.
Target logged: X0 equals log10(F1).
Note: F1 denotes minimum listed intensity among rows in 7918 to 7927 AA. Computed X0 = 1.02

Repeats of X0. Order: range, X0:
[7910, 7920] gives 1.05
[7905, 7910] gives 1.13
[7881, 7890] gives 1.10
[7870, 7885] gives 1.09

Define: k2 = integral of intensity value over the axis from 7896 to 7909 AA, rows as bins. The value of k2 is 200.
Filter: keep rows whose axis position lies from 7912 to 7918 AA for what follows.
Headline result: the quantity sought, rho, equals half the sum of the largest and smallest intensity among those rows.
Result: 16.0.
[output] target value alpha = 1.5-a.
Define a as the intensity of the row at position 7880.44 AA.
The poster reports -11.5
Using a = 13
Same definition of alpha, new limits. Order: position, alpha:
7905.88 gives -14.2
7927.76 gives -12.2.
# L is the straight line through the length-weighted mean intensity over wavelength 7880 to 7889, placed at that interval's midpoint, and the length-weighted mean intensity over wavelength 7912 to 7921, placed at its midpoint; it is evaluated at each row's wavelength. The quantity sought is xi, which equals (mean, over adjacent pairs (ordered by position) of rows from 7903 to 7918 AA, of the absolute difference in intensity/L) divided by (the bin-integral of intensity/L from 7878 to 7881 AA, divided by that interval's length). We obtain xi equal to 0.146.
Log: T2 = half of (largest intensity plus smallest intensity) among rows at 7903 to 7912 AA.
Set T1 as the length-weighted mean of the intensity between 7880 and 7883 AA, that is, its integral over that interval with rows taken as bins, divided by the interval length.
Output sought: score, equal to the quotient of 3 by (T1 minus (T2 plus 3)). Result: -0.57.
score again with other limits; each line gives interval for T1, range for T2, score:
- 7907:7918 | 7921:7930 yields -5.50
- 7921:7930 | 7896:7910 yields -0.56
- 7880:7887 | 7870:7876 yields -0.67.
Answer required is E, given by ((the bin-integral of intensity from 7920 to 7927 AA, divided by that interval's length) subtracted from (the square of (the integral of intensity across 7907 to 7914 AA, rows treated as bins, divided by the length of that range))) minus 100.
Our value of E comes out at 94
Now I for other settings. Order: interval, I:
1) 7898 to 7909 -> 0.39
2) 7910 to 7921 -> 0.08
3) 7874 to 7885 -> 0.86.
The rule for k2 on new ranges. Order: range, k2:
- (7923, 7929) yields 82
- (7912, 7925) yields 179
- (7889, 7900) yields 159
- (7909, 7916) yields 111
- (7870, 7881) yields 153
